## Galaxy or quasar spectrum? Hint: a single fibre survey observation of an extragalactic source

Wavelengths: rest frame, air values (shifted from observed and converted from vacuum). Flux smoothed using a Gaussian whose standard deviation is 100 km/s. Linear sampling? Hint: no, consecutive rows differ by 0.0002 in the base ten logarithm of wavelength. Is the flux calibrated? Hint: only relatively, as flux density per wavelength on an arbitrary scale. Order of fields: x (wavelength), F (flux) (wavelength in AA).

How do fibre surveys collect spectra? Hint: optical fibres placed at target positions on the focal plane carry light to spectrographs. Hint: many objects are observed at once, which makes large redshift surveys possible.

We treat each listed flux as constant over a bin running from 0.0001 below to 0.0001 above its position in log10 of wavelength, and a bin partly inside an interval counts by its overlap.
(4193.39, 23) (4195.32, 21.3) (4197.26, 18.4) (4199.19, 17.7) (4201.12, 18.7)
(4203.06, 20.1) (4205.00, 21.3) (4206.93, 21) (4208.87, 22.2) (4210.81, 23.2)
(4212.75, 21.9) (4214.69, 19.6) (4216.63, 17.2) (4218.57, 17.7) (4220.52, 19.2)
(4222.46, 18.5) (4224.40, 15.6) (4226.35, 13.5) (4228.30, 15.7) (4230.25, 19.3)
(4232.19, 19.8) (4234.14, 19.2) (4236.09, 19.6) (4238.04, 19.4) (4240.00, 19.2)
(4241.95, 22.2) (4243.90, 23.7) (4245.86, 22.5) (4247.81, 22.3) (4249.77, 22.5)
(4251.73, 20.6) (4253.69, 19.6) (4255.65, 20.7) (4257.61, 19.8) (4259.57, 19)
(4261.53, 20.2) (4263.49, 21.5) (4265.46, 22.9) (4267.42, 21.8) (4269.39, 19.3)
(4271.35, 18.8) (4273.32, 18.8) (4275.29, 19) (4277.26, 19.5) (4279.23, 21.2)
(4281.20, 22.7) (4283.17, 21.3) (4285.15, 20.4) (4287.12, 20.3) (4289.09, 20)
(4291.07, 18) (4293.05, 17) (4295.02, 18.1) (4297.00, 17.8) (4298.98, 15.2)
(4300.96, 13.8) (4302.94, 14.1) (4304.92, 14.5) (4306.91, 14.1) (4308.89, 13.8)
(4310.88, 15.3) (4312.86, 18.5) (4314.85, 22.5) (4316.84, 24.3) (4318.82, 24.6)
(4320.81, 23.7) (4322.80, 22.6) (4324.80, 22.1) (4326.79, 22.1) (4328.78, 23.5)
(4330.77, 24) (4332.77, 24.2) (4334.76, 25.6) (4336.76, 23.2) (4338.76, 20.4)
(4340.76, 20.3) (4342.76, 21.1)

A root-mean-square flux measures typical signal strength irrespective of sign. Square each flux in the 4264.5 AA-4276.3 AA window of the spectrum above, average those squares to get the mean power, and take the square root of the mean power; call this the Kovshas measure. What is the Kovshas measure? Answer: 20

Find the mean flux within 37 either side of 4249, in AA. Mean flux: 19.9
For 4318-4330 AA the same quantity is 23.1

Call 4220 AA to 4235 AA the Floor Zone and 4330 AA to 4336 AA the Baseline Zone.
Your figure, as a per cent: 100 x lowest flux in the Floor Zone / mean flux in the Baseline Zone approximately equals 55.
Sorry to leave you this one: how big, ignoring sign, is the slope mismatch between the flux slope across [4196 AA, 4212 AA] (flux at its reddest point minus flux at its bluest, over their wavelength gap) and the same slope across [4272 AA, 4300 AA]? 0.49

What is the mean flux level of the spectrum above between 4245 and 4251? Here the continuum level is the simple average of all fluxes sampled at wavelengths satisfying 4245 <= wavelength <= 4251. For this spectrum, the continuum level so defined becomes 22.4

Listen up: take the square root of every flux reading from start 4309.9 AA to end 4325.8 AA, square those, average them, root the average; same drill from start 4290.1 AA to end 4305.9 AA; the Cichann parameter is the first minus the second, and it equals 0.7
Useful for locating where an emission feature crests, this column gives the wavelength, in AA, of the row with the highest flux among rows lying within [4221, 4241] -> 4232.19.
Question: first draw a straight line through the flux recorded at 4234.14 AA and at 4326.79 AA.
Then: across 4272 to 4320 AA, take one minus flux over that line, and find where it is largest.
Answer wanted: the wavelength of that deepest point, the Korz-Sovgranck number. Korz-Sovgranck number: 4308.89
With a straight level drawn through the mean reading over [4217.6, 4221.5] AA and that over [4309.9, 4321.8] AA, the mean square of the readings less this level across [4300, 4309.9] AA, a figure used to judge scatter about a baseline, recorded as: 50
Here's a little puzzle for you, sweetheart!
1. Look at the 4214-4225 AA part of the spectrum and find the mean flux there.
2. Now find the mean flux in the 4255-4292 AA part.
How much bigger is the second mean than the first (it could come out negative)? 2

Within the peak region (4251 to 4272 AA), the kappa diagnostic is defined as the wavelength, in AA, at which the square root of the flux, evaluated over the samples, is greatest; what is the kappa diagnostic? 4265.46 AA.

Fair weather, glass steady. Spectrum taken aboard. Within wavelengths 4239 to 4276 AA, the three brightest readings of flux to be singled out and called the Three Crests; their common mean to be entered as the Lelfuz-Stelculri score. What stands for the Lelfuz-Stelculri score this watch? 23.0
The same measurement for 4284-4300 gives 20.2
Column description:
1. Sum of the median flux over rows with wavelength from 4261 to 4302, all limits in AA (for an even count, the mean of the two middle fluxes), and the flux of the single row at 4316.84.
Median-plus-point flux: 43.8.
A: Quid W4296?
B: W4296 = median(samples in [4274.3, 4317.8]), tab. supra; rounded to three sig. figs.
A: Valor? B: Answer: 18.3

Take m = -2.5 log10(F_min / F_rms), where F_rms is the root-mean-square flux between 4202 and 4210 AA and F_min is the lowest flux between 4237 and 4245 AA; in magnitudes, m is 0.1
